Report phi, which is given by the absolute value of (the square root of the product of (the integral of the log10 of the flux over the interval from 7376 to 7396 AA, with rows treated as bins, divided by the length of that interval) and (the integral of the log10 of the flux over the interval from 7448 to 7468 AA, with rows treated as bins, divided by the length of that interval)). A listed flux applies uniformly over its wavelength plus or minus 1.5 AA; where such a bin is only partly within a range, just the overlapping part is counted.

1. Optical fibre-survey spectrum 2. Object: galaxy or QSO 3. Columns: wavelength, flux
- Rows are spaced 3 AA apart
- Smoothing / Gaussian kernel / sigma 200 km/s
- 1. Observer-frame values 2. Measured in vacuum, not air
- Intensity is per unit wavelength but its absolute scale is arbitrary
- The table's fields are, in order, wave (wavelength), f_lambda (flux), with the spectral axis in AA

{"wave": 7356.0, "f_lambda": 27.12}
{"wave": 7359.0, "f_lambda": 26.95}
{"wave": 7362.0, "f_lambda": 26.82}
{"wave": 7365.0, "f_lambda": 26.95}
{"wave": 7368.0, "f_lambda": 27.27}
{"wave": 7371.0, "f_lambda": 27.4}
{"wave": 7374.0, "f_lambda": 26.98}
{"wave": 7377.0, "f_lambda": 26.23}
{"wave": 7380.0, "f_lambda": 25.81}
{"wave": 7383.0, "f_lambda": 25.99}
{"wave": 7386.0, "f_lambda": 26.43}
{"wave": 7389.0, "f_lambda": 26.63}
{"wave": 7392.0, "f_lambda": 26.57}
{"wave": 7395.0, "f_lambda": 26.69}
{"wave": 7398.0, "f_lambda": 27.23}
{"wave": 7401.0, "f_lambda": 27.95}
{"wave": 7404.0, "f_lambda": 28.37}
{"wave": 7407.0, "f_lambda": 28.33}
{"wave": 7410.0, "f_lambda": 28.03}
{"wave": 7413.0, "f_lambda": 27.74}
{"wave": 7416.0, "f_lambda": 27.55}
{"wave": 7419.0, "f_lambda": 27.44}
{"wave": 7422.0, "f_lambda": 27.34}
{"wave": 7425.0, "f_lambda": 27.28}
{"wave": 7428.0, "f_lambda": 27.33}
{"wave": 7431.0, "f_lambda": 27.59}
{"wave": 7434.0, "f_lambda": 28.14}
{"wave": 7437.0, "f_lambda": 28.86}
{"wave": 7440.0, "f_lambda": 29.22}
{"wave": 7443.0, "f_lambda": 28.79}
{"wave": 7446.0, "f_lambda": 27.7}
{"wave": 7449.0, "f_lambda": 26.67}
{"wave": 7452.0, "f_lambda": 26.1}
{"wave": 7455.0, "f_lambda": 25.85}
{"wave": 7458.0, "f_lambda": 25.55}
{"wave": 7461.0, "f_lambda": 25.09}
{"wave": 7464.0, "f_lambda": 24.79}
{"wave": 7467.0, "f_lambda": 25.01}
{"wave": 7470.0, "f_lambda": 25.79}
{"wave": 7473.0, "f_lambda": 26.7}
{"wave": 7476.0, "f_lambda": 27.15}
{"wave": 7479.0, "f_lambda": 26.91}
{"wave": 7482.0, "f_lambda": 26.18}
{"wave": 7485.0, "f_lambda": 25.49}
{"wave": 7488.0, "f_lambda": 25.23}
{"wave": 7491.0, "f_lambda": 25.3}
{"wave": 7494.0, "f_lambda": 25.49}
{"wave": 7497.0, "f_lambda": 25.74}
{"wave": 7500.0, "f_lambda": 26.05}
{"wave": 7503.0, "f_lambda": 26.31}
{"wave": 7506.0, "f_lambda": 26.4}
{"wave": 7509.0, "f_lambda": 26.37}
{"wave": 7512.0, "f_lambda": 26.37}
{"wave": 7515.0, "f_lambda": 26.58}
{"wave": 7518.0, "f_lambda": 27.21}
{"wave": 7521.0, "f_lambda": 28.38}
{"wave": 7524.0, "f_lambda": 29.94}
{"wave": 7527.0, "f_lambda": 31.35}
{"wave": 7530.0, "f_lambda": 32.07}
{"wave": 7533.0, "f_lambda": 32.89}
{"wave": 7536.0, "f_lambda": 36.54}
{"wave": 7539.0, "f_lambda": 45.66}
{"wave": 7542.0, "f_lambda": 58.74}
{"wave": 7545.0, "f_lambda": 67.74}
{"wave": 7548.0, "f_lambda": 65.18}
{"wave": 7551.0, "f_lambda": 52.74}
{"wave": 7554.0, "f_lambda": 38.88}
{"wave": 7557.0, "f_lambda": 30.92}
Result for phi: 1.41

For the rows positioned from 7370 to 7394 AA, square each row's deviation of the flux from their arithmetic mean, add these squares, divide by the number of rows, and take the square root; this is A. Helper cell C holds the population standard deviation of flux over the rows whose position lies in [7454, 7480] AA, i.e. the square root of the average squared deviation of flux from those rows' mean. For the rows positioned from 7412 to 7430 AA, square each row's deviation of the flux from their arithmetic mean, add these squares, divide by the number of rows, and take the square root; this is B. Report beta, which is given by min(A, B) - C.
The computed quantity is -0.66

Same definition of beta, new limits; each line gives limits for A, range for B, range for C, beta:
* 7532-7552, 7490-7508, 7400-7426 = 0.02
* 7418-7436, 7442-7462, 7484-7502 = 0.02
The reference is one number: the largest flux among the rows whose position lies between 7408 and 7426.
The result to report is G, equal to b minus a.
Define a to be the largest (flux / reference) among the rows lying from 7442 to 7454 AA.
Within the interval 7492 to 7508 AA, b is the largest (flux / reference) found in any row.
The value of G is -0.09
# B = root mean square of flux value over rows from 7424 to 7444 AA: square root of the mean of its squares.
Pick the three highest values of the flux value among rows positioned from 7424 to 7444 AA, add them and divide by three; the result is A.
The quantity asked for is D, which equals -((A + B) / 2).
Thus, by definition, -28.6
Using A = 29.0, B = 28.2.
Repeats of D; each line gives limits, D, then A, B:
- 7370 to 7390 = -26.8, 27.0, 26.5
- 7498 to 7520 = -26.6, 26.7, 26.5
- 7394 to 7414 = -28.0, 28.2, 27.8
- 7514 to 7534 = -31.0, 32.1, 29.9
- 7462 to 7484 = -26.5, 26.9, 26.1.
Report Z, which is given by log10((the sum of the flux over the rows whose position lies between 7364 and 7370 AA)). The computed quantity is 1.73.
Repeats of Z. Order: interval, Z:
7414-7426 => 2.04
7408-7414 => 1.75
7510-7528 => 2.23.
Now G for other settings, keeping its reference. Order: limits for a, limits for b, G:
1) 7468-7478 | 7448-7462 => -0.02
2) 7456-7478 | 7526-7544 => 1.13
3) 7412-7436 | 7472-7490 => -0.04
